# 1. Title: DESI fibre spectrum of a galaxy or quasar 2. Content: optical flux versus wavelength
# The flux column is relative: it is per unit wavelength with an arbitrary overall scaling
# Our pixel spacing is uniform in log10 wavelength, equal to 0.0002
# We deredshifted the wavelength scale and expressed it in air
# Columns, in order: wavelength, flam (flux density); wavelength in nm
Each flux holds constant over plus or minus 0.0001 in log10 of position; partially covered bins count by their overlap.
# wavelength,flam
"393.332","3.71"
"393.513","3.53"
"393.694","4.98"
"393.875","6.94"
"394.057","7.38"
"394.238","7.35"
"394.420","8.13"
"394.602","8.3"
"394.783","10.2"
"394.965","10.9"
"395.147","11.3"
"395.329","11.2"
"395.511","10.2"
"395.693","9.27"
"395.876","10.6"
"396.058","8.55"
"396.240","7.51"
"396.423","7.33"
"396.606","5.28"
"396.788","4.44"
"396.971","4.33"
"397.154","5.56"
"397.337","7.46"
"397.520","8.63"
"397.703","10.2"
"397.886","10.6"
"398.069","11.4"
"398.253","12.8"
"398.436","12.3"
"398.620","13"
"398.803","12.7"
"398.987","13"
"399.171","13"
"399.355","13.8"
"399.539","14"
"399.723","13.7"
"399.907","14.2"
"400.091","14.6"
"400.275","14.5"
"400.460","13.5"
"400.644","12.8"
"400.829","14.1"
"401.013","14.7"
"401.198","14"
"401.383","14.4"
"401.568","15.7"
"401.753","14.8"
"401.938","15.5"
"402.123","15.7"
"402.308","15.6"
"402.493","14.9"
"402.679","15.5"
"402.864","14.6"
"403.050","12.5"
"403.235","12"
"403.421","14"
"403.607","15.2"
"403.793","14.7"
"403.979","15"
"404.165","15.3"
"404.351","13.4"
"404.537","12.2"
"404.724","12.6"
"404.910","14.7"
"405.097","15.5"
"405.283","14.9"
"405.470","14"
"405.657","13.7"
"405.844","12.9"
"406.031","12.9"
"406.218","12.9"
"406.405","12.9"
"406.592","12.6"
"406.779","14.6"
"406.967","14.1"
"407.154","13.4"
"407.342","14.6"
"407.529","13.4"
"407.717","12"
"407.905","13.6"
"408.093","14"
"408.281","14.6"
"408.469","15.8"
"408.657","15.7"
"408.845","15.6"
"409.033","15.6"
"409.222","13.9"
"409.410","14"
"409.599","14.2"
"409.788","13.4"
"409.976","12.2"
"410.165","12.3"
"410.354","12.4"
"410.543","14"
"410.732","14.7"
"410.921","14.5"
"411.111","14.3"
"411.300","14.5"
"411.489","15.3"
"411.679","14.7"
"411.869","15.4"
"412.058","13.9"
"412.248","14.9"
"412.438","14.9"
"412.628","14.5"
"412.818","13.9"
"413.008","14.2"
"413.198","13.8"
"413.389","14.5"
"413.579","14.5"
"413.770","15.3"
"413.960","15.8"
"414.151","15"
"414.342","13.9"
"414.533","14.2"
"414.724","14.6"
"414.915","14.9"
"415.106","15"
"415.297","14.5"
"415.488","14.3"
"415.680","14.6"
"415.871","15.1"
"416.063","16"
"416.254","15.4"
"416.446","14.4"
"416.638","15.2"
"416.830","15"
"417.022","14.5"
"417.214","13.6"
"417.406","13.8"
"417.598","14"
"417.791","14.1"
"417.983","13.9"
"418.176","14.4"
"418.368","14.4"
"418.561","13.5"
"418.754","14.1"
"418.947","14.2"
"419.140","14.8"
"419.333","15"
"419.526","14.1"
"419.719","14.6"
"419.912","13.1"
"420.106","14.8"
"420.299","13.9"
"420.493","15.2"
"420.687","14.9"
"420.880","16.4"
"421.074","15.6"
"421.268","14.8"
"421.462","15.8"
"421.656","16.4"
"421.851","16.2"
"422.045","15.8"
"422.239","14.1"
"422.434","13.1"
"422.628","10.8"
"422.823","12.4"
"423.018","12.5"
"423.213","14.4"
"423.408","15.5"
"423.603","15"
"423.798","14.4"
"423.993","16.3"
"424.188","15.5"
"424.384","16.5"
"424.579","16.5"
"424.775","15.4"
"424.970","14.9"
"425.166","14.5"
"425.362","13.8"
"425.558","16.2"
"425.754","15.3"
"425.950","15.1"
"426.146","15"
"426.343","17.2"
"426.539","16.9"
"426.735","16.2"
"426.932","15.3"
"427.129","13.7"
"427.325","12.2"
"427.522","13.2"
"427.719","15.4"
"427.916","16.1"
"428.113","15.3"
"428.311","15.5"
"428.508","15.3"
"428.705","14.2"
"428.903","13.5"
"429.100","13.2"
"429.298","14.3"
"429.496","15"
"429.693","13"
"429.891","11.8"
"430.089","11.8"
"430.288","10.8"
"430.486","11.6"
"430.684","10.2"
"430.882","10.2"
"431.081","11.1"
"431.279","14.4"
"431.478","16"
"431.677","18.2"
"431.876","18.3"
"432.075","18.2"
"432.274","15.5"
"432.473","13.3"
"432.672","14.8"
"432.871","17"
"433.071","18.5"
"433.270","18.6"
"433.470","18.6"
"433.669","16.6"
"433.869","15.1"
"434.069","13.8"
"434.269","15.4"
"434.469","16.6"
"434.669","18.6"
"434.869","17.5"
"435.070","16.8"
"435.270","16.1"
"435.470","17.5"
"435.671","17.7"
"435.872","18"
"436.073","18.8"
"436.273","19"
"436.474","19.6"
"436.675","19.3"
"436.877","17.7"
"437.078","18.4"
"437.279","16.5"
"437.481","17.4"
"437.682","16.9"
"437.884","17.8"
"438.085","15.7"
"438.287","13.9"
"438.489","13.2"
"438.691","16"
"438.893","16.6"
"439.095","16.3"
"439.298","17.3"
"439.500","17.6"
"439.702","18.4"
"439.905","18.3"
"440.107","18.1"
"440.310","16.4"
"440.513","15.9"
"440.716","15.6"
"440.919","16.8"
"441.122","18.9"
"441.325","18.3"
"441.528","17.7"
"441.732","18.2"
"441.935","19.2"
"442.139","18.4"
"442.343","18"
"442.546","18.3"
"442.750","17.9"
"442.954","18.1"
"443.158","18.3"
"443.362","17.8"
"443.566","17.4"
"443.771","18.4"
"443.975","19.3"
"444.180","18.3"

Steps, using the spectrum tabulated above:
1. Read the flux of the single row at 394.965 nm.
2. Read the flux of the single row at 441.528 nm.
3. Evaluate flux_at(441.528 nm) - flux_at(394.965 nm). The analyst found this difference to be 7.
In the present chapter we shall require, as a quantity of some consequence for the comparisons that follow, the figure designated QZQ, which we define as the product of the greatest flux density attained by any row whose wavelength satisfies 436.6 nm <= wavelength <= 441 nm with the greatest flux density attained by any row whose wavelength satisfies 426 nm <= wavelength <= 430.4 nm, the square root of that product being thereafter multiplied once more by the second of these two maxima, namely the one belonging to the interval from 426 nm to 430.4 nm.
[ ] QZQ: 313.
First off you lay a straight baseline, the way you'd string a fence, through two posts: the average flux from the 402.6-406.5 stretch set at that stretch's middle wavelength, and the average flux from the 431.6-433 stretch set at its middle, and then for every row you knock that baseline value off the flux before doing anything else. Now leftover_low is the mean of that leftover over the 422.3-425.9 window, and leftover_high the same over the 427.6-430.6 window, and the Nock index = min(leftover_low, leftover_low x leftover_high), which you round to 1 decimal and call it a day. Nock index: -1.1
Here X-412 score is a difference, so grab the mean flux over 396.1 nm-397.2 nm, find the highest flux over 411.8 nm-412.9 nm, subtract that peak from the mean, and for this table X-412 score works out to -10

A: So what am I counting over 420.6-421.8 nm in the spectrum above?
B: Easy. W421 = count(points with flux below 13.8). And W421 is 0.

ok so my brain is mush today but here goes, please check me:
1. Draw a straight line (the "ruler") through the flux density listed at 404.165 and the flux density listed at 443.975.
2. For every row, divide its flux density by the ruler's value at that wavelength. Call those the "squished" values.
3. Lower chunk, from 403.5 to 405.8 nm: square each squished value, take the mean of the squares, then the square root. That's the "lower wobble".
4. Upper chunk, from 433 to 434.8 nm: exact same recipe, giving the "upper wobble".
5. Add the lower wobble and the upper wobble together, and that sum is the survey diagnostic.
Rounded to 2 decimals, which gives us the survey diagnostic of 1.86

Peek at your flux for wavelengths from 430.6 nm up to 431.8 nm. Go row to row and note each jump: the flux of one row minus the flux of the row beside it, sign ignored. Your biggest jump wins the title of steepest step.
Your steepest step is 3.3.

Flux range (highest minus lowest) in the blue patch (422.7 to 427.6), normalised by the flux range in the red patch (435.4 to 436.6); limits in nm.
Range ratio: 2.4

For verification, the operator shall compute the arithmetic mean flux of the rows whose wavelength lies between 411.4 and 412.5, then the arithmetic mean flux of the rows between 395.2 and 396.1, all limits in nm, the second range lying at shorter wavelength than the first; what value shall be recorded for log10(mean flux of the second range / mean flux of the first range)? -0.17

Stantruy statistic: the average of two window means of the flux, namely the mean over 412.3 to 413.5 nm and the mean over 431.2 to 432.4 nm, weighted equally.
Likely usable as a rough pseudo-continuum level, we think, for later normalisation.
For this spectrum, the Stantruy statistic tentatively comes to 15.5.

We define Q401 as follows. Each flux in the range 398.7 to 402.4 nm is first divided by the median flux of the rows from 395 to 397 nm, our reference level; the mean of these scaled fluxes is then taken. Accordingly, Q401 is 1.66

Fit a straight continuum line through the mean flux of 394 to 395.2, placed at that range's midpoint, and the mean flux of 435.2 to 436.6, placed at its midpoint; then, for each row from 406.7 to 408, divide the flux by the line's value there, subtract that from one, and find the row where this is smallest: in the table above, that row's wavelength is 406.779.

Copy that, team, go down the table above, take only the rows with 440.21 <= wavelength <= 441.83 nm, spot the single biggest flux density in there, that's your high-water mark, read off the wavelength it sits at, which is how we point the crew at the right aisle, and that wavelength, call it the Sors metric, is 441.122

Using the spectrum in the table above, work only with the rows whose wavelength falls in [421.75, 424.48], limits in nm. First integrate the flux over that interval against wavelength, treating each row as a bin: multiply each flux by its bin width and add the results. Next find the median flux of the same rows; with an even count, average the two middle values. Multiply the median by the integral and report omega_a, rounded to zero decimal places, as 580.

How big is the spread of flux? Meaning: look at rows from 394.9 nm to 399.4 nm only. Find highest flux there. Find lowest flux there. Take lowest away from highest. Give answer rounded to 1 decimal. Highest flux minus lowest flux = 9.5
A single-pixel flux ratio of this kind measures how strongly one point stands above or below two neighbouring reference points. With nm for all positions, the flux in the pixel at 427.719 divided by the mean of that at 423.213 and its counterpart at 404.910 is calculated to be 1.06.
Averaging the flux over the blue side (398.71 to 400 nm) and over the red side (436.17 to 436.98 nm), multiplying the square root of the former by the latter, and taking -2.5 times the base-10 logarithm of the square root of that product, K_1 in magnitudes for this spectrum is -2.30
